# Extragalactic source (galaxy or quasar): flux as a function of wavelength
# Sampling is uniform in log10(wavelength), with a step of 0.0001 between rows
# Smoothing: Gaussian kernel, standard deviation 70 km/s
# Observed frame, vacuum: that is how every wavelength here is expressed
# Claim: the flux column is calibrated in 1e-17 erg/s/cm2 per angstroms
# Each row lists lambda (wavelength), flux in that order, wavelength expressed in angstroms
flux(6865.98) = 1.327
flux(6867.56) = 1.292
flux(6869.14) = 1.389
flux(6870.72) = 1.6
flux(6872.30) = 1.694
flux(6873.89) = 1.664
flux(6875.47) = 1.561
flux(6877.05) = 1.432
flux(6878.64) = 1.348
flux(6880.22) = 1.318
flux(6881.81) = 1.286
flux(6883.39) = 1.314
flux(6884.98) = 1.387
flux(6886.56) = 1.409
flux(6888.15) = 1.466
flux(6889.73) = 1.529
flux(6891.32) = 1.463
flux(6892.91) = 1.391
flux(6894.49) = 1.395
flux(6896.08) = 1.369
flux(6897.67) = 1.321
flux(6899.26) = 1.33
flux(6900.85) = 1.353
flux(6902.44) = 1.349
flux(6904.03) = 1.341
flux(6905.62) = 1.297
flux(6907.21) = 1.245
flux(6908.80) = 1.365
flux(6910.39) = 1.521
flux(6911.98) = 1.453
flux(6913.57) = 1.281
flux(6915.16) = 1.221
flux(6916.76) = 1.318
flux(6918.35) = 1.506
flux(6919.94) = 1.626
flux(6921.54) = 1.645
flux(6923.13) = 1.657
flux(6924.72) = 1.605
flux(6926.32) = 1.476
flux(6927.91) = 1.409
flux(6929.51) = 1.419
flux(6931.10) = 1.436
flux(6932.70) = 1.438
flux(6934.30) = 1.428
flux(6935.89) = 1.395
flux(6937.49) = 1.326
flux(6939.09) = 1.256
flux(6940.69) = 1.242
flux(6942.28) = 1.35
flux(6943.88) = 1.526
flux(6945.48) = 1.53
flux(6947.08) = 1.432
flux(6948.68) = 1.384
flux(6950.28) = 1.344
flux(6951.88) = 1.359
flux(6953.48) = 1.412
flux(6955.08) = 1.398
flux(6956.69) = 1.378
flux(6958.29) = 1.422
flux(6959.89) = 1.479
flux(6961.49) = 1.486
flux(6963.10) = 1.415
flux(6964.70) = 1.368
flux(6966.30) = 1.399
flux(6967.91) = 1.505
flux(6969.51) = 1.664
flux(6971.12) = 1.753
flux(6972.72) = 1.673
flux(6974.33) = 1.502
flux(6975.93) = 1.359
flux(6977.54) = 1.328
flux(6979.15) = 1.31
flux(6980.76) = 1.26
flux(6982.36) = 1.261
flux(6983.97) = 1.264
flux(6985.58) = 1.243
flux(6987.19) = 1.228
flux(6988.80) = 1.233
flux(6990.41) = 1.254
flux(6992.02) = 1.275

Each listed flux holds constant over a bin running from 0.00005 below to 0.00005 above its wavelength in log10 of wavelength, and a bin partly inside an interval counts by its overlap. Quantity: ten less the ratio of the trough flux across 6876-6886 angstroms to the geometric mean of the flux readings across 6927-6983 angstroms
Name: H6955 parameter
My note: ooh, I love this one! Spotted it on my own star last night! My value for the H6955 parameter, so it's 9.09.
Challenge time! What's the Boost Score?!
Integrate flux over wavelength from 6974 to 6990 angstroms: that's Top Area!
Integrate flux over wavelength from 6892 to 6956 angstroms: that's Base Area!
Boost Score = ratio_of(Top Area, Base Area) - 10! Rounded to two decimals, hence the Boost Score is -9.77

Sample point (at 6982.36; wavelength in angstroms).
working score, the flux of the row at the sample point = 1.261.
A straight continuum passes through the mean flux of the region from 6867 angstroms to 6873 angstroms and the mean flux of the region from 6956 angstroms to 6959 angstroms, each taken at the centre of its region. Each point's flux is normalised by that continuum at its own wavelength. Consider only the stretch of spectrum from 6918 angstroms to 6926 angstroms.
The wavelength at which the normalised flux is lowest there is 6918.35 angstroms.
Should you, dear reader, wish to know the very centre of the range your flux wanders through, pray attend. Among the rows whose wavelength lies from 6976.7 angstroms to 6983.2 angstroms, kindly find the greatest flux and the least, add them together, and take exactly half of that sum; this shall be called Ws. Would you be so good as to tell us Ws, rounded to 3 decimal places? 1.294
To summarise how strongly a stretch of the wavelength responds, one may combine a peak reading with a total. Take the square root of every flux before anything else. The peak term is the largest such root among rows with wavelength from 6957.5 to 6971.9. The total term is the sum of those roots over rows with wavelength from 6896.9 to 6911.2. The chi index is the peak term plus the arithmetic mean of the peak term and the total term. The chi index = 7.21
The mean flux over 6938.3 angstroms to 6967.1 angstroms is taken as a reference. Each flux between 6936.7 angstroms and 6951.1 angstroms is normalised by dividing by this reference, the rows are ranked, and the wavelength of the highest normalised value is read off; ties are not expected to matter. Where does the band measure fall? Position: 6945.48 angstroms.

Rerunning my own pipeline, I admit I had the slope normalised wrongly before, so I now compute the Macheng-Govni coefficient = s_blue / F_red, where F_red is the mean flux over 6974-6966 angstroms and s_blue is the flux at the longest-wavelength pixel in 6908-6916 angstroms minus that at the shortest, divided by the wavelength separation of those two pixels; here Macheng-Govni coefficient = -0.014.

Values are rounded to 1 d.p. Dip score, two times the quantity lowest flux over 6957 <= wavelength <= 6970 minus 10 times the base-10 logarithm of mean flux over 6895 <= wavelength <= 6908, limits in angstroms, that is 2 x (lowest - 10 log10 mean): 0.3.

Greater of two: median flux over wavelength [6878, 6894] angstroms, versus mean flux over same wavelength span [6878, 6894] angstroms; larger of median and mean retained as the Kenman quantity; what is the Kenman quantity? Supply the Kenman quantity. 1.39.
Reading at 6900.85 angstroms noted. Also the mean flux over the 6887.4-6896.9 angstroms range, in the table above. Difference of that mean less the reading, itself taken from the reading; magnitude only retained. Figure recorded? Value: 1.27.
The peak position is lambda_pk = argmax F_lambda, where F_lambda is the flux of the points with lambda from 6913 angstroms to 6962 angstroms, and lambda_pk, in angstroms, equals 6923.13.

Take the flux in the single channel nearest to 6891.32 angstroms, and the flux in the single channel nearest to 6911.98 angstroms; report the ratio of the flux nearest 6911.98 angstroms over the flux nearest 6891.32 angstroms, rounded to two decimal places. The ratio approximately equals 0.99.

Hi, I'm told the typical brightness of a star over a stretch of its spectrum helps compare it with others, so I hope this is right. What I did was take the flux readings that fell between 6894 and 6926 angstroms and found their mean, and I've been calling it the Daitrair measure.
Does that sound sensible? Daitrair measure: 1.41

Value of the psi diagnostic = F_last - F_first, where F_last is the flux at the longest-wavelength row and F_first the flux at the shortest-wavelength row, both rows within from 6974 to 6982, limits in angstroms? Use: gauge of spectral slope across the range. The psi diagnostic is -0.24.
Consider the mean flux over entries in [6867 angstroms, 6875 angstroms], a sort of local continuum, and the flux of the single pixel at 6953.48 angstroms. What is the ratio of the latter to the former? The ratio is 0.92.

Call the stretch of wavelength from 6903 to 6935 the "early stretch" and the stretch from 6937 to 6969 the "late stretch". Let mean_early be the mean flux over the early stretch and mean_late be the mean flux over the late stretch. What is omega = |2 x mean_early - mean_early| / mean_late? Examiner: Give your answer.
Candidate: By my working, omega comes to 1.02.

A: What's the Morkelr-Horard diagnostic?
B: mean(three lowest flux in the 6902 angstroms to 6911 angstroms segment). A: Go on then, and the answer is 1.29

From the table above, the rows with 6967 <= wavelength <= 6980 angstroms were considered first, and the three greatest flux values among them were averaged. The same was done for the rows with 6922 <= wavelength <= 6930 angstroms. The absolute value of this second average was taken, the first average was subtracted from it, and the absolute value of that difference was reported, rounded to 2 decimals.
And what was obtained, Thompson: 0.12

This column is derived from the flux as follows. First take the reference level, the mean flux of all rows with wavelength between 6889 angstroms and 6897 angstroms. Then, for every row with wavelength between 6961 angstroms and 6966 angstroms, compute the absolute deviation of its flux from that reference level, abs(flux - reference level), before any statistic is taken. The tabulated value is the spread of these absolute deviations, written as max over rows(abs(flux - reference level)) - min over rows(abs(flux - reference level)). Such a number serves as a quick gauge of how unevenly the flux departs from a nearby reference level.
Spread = 0.05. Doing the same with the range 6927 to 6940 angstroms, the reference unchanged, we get 0.17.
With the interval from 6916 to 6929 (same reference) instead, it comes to 0.21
